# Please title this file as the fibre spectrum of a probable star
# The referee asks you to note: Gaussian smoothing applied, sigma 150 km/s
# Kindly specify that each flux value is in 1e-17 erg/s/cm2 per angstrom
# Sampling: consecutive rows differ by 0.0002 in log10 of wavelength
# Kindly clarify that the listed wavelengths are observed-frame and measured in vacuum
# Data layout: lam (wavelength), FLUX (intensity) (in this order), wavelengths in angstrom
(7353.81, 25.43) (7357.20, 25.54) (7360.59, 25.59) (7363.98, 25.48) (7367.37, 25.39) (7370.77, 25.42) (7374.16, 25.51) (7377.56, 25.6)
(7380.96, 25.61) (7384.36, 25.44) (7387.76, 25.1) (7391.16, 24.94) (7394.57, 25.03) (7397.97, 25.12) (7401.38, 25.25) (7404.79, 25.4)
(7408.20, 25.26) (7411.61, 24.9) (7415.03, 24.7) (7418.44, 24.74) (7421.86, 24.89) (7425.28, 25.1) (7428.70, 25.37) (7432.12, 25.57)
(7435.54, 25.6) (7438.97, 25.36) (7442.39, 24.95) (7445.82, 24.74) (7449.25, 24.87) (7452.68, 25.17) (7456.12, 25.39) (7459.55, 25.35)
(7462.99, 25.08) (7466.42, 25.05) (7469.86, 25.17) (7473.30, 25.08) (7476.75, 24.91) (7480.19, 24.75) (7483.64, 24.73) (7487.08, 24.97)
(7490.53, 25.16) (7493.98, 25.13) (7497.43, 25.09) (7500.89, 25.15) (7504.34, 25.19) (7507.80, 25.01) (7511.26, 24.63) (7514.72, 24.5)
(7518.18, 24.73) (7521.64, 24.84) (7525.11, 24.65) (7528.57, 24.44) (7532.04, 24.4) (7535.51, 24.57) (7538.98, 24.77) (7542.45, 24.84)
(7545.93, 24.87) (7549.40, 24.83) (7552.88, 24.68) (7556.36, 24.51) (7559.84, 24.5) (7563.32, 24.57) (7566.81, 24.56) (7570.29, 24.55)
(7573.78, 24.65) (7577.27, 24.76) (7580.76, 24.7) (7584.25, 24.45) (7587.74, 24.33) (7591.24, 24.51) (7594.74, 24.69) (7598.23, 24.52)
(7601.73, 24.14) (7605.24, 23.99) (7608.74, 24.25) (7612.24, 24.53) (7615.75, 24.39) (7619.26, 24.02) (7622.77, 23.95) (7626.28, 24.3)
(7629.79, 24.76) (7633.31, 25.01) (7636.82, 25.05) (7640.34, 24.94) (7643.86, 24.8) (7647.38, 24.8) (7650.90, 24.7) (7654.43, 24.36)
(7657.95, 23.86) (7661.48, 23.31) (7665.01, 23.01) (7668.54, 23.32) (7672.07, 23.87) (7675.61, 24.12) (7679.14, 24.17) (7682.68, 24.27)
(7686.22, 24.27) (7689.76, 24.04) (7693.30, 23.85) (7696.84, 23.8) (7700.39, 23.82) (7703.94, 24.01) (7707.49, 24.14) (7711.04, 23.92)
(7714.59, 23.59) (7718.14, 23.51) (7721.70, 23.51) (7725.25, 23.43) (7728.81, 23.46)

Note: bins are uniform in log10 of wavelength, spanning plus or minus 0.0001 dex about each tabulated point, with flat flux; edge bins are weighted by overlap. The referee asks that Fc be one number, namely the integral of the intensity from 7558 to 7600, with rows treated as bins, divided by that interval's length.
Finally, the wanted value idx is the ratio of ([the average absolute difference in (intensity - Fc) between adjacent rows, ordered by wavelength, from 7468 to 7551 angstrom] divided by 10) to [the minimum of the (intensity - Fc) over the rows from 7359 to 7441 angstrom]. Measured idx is 0.099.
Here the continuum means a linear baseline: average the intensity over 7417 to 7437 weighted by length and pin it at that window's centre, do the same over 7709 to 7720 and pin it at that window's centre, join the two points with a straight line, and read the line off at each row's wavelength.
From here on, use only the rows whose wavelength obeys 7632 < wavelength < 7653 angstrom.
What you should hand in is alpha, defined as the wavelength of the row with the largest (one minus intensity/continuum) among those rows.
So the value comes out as 7650.90 angstrom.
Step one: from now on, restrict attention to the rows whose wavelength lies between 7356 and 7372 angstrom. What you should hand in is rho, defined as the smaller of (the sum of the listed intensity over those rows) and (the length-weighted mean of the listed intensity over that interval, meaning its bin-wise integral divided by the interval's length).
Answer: 25.5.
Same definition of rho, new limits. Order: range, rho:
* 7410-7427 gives 24.9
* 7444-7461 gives 25.1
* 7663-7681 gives 23.7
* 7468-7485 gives 24.9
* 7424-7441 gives 25.4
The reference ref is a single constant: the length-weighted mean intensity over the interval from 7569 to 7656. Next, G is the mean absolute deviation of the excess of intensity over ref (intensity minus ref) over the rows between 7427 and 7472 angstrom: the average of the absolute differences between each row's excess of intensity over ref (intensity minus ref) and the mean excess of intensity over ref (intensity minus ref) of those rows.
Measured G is 0.22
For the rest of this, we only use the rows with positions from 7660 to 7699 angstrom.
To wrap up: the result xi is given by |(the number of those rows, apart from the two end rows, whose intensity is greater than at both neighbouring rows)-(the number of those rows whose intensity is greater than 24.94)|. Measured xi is 0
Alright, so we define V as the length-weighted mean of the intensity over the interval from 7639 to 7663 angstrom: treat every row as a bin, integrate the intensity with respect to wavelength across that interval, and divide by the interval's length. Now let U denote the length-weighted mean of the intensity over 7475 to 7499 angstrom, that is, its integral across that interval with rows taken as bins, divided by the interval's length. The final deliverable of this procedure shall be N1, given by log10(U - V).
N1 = -0.2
